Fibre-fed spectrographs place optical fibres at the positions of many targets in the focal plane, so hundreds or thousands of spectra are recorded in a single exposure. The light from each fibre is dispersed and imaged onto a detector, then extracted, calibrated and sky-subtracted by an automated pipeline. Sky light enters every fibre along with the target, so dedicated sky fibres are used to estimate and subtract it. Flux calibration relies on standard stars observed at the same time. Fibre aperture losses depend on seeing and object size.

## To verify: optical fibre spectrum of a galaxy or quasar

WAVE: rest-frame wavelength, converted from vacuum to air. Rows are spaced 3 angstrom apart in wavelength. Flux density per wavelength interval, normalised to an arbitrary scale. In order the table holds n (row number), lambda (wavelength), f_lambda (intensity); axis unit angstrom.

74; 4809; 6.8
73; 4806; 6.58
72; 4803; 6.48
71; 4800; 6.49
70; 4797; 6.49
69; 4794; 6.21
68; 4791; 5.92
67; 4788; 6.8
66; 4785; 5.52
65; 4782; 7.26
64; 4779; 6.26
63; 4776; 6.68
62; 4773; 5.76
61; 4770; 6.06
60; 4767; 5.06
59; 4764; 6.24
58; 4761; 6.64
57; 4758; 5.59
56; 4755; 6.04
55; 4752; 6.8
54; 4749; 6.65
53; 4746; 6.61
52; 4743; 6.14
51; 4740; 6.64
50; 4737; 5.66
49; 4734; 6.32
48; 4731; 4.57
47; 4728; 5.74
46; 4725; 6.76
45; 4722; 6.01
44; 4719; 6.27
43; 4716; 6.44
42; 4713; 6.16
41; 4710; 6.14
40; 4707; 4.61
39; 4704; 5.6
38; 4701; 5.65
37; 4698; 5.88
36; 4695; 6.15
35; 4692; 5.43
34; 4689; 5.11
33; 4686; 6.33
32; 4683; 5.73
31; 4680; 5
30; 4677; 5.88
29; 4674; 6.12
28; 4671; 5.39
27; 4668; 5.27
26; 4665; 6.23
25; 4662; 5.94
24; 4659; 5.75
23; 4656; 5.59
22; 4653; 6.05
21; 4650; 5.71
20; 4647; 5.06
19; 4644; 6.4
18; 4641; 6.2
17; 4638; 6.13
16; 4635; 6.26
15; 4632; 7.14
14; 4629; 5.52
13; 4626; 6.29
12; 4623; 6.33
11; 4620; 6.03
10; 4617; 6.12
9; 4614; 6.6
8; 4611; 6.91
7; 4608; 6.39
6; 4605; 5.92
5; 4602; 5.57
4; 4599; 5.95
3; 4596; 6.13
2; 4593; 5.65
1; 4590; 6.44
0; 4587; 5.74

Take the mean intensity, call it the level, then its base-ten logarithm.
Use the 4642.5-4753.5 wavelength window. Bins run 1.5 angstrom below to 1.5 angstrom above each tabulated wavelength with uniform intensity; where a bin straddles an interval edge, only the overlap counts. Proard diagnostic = 0.770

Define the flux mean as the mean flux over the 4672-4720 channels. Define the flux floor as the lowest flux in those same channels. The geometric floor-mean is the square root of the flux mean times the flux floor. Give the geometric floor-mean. 5.2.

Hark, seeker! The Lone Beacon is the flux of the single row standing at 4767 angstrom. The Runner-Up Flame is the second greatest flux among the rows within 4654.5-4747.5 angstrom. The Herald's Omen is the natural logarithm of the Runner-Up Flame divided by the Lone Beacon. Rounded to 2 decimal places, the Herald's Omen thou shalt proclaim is 0.27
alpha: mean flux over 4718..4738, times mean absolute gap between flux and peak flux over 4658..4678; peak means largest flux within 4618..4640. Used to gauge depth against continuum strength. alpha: 7.9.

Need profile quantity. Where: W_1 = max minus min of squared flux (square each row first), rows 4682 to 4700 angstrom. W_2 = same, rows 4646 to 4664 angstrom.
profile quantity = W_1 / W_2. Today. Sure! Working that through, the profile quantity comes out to 1.3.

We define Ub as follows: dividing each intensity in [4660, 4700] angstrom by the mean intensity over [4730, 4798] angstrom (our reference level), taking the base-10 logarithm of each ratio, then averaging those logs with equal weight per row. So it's -0.034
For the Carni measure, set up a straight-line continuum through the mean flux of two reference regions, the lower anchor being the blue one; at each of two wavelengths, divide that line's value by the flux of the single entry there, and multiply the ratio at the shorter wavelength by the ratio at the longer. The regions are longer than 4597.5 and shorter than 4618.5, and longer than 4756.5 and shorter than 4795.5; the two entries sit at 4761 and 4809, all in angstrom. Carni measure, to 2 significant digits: 0.84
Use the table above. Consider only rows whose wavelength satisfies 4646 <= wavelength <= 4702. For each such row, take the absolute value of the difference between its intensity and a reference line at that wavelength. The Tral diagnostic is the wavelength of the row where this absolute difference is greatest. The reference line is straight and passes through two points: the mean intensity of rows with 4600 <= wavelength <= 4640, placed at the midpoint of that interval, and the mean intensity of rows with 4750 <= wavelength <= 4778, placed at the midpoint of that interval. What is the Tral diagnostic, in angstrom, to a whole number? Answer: 4680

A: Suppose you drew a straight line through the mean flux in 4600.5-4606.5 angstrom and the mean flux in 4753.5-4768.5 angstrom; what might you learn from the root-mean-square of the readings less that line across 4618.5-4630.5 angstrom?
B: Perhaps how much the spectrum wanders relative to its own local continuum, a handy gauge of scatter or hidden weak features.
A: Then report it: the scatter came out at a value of 0.43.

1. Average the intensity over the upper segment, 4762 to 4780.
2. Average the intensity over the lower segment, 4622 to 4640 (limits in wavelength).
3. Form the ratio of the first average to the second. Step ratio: 0.96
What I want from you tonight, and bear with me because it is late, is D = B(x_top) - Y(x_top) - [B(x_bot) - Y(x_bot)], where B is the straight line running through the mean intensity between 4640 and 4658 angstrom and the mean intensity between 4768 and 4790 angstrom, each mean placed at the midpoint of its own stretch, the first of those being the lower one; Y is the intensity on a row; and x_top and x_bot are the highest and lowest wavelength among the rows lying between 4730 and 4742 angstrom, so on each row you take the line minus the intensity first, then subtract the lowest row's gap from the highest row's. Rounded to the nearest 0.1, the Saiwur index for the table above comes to -2.0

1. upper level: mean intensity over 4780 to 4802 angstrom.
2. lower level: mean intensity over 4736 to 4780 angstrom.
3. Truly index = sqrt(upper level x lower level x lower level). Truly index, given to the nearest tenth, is 15.6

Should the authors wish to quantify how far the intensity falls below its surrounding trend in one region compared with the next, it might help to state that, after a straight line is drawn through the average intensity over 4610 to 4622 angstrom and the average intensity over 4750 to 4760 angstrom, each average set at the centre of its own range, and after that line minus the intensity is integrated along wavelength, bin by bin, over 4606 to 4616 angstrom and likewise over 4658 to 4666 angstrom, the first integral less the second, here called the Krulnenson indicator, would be -5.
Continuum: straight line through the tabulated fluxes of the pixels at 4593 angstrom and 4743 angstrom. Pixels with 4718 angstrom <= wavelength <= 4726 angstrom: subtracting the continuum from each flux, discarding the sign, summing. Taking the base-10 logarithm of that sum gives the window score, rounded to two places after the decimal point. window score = -0.02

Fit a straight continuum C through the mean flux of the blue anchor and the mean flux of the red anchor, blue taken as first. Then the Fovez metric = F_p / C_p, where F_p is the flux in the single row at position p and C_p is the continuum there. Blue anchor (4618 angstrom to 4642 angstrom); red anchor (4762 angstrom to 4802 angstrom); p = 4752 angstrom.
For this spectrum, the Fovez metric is 1.09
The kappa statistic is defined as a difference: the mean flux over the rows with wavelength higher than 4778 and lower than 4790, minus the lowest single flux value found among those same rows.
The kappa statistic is 0.9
